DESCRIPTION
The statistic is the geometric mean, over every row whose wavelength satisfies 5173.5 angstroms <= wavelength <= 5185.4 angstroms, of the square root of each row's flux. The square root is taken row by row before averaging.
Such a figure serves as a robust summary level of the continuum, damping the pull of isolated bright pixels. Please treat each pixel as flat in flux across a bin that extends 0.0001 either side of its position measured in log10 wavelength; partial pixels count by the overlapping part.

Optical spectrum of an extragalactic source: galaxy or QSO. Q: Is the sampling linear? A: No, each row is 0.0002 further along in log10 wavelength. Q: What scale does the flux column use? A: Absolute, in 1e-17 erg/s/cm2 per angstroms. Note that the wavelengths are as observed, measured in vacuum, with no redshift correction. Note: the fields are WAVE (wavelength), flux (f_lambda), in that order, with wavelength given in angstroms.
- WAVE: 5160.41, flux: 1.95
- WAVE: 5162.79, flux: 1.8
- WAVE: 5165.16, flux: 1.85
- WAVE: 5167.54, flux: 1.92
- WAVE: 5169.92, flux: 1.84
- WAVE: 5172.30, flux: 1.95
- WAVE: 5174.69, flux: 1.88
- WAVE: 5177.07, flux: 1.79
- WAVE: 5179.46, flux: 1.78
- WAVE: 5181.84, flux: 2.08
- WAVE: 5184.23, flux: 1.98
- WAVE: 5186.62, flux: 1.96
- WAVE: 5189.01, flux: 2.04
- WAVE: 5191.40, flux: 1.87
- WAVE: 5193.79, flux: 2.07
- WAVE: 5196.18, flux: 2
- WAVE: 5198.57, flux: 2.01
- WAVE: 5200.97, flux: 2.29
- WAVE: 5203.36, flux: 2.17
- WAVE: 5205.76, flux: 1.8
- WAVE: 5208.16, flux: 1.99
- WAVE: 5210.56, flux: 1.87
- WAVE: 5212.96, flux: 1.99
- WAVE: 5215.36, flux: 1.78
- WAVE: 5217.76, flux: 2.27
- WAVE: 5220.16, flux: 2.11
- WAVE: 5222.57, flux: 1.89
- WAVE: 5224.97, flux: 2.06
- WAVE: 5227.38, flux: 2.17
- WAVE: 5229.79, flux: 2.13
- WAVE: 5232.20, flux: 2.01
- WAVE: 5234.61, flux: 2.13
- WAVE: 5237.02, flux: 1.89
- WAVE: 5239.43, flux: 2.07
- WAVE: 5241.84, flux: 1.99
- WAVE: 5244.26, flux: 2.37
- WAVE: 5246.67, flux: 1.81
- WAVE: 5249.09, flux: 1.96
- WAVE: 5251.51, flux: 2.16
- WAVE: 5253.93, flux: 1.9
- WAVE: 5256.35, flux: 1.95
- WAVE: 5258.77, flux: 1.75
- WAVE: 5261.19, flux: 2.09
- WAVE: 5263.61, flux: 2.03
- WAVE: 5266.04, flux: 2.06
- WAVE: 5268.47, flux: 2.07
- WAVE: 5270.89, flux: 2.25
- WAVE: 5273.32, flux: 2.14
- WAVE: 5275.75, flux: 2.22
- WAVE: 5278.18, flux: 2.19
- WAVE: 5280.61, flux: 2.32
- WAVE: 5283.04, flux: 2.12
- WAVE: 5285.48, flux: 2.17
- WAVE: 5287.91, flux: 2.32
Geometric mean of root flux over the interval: 1.38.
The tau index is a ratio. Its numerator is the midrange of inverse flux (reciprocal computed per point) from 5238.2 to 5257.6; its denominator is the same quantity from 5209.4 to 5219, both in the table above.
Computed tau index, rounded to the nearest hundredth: 0.97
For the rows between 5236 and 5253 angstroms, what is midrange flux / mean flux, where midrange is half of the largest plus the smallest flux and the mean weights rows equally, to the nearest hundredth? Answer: 1.03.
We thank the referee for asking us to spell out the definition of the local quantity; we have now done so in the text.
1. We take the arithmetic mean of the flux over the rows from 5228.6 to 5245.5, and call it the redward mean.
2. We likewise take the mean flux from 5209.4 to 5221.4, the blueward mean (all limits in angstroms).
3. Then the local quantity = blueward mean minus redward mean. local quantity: -0.080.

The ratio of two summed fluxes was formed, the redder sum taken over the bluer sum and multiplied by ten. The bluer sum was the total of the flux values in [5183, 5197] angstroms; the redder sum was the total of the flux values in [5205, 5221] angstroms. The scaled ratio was 11.6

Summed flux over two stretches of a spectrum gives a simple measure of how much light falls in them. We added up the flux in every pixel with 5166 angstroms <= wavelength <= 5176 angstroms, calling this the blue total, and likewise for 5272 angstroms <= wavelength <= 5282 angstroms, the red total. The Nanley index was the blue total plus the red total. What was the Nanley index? 16.5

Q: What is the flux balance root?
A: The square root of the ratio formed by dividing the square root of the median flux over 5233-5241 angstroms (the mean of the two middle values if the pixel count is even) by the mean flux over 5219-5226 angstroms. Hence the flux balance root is 0.844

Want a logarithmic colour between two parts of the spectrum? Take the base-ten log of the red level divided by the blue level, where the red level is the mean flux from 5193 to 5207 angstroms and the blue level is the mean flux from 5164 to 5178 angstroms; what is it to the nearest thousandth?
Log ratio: 0.041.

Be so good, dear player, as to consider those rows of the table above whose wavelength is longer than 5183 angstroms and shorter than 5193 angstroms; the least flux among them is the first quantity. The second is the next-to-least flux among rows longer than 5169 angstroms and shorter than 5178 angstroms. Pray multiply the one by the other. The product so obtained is 3.44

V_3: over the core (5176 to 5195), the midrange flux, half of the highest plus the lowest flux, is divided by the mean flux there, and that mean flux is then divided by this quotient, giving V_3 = 1.96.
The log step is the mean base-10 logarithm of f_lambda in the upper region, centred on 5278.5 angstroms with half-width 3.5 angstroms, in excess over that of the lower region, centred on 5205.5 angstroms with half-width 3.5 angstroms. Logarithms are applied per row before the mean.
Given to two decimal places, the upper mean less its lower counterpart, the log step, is 0.05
